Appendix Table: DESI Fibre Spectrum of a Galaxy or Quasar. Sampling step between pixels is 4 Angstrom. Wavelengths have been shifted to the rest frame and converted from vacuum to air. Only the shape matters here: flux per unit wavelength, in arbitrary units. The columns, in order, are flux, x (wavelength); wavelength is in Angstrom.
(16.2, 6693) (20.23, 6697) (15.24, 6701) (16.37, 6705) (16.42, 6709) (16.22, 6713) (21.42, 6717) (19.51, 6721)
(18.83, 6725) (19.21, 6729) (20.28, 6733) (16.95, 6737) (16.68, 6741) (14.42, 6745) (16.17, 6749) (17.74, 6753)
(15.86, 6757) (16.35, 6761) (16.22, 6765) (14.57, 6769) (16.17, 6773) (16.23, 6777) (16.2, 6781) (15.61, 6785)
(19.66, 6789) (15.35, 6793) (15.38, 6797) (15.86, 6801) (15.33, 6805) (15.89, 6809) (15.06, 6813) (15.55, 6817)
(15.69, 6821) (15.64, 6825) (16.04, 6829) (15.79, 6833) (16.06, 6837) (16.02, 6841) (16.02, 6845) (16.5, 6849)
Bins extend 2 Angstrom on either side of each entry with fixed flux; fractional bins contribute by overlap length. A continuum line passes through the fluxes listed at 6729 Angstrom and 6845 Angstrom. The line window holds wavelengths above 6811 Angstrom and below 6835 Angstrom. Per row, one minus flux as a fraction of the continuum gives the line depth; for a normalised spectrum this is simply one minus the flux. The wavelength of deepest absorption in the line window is 6813 Angstrom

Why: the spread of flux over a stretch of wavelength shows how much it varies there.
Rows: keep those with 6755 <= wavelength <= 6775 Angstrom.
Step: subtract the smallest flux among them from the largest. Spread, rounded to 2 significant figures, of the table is 1.8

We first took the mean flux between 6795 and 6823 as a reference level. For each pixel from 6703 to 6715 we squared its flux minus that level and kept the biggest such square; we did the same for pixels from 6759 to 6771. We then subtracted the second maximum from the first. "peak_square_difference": 0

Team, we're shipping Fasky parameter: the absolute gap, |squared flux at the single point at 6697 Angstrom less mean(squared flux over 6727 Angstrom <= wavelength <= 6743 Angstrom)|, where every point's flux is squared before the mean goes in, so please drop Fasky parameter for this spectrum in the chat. 73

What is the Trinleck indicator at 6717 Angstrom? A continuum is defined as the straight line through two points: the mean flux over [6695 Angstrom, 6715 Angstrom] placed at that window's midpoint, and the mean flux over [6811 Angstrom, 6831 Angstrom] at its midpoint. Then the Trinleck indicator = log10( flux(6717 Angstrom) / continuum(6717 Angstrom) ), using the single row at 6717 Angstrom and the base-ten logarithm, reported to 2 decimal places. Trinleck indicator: 0.11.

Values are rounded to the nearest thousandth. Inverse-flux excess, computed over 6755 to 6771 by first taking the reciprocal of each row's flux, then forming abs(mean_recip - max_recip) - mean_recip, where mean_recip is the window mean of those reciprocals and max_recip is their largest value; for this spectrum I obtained -0.059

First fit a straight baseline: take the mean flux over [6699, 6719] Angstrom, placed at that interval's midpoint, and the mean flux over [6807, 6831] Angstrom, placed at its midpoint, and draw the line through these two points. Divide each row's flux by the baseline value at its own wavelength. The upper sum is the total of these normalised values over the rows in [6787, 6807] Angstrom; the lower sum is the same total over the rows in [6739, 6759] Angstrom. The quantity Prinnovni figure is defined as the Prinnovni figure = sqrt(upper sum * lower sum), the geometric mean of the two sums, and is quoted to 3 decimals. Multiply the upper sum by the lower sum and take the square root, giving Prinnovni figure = 4.993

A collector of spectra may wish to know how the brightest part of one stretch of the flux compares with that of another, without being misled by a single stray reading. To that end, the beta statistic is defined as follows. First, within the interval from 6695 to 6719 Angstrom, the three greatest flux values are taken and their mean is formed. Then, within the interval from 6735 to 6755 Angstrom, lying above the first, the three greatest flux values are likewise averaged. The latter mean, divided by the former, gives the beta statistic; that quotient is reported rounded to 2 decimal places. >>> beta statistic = 0.88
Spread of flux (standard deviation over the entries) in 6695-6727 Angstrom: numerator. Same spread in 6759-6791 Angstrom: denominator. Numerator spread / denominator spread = 2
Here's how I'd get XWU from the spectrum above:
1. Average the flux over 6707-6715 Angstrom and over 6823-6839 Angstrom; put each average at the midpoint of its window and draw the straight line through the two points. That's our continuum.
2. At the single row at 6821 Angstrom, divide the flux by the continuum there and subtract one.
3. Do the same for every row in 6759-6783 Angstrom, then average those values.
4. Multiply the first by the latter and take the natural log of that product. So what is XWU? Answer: -9.0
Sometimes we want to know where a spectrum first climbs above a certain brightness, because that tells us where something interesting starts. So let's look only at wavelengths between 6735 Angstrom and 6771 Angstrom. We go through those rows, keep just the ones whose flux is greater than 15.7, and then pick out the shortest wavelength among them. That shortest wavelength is 6737 Angstrom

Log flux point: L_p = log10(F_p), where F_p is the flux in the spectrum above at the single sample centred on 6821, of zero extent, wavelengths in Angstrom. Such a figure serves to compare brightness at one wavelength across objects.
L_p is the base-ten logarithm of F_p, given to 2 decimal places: 1.20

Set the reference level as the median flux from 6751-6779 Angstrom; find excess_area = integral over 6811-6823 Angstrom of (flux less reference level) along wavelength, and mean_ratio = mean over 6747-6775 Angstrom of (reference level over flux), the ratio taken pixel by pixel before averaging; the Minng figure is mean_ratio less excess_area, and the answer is 10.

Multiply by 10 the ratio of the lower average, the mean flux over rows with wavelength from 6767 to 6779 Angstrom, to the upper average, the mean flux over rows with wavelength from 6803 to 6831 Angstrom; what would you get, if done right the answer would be 10.0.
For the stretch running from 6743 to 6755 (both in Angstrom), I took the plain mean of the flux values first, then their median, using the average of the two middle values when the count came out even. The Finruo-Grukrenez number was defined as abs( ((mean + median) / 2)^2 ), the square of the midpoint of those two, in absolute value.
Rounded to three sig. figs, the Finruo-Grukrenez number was 260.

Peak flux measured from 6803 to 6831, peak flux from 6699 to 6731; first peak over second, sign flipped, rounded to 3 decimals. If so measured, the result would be -0.749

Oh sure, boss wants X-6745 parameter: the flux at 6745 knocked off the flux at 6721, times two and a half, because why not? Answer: 13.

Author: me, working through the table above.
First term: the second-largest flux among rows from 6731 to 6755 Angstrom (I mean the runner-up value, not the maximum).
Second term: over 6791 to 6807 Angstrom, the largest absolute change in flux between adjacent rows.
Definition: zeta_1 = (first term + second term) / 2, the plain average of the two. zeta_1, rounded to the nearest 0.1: 9.1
